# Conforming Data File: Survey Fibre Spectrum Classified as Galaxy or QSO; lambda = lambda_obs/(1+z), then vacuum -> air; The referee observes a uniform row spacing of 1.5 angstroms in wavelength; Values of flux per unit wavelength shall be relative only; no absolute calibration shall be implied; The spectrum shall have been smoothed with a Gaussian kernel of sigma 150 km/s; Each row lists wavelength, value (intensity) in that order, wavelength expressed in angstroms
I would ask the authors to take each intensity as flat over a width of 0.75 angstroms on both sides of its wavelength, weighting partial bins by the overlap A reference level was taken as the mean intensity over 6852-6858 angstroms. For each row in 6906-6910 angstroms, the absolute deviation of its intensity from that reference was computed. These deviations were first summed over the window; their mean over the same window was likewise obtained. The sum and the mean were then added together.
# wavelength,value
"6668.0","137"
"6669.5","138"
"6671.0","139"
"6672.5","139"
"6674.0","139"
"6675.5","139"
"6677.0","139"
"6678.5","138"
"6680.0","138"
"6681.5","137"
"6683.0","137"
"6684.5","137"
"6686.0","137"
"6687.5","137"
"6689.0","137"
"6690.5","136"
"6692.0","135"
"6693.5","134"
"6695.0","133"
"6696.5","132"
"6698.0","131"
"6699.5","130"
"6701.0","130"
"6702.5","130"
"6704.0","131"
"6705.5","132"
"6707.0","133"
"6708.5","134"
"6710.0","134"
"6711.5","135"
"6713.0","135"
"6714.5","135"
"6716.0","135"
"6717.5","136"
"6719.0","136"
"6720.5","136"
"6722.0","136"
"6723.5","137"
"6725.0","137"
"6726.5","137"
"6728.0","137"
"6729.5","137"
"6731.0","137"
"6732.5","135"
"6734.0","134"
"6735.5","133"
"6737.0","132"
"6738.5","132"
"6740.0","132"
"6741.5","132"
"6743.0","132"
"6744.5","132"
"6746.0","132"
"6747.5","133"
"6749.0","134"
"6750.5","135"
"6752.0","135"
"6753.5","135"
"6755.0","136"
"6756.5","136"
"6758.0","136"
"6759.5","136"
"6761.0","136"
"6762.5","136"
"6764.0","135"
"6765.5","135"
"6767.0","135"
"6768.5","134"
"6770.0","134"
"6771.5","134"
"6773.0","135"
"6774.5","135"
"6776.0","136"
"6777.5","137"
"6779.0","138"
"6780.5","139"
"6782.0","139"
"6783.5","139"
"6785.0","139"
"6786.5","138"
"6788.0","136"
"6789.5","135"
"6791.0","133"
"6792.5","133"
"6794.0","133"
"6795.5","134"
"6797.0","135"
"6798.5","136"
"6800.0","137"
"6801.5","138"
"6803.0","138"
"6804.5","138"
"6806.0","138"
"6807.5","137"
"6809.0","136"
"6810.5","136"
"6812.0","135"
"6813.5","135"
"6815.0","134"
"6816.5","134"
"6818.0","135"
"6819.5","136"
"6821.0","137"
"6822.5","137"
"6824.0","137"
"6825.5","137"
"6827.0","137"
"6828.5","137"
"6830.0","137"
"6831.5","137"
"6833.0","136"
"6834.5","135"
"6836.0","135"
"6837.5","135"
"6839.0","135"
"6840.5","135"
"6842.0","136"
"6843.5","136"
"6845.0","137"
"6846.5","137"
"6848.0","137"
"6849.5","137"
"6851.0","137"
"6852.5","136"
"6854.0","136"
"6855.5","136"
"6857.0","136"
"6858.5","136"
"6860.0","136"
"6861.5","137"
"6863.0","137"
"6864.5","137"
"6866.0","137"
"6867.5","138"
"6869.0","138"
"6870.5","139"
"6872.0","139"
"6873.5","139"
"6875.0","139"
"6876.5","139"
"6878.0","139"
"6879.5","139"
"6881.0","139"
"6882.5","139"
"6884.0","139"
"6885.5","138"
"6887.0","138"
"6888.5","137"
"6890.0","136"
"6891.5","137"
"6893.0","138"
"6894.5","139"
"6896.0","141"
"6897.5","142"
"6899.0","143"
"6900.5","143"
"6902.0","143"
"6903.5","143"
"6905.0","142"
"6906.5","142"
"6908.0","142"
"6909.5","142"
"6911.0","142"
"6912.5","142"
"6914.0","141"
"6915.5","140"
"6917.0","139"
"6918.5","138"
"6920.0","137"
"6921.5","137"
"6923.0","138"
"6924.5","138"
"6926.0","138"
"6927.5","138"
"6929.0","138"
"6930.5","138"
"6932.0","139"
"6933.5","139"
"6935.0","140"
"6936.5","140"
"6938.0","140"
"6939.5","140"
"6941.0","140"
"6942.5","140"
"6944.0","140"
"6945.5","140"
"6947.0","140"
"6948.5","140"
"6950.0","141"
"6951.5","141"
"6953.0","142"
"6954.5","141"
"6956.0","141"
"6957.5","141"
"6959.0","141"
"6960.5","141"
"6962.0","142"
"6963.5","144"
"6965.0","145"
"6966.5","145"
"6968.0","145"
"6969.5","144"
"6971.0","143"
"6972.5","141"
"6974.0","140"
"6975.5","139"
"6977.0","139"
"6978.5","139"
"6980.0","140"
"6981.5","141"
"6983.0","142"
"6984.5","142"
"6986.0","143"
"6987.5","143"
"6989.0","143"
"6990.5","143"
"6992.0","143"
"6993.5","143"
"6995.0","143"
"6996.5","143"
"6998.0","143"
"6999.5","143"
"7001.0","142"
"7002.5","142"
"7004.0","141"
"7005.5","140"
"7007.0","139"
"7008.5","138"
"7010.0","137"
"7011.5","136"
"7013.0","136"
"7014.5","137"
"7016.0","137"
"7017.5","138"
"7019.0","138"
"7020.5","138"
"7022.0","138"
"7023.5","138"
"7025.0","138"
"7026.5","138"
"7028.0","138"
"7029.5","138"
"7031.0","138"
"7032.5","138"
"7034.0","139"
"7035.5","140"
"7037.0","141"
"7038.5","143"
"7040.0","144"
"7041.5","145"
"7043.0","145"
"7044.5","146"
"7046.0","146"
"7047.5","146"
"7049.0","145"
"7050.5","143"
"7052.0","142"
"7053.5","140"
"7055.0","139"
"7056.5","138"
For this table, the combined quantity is 24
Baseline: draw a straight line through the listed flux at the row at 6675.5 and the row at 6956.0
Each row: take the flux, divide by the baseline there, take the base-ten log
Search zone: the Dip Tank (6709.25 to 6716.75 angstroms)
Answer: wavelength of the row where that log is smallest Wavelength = 6710.0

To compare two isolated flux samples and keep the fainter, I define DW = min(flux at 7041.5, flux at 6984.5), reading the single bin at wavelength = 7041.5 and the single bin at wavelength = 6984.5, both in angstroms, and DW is 142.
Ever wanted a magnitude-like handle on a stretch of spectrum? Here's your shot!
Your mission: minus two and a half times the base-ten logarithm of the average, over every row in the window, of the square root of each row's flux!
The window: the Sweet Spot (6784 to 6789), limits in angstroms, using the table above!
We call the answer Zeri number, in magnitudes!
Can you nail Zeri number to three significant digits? -2.67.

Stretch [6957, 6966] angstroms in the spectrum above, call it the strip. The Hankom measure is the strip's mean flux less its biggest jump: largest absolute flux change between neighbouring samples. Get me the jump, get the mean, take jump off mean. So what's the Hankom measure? 140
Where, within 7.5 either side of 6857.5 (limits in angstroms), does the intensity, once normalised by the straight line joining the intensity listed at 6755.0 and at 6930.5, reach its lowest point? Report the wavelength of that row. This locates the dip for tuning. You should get 6860.0 angstroms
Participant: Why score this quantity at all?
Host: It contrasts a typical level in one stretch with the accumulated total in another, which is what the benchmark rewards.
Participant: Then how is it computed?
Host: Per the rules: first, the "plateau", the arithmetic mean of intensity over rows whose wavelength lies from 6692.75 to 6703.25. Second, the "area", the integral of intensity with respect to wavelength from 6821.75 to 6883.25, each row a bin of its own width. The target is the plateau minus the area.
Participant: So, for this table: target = -8296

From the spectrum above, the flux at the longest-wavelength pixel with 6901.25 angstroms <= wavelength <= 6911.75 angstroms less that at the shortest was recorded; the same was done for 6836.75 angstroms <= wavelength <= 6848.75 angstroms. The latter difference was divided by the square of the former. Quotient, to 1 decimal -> 2.0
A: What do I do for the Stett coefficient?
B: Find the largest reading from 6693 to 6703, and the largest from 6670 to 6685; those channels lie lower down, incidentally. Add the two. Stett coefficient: 273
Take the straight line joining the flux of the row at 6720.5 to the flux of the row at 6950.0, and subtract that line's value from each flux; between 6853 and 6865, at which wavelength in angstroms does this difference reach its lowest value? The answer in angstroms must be 6860.0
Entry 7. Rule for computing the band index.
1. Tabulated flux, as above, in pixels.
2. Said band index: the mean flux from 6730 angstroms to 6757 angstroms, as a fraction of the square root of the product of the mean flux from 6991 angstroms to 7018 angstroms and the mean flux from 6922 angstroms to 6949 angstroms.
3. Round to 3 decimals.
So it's 0.958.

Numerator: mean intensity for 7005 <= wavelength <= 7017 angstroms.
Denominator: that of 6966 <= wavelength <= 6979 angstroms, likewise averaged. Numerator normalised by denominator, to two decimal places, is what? 0.97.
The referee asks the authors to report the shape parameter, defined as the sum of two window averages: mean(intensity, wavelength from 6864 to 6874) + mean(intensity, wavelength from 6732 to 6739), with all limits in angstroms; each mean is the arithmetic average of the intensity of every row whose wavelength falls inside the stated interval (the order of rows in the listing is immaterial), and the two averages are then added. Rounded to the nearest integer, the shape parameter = 271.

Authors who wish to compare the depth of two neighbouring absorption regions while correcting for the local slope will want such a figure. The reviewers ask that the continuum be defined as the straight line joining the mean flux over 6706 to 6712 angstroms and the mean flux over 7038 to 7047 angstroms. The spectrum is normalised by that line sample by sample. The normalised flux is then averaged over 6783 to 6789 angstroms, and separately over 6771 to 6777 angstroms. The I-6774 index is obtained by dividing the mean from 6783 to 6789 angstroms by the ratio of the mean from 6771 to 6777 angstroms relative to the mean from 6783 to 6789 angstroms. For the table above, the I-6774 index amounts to 1.03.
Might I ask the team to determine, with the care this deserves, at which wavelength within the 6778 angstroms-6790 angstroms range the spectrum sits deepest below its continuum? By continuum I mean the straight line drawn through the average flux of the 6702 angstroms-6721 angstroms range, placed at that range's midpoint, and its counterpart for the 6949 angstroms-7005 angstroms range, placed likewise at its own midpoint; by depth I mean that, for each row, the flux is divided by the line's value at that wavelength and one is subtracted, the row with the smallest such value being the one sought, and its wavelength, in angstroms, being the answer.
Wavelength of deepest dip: 6789.5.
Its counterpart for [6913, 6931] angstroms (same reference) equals 6921.5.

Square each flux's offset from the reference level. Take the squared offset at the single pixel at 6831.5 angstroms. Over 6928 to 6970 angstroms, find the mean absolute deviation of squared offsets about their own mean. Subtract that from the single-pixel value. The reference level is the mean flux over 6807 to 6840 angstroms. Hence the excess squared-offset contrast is -16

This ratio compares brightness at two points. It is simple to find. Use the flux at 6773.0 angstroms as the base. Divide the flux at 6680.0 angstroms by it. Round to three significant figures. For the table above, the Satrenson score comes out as 1.02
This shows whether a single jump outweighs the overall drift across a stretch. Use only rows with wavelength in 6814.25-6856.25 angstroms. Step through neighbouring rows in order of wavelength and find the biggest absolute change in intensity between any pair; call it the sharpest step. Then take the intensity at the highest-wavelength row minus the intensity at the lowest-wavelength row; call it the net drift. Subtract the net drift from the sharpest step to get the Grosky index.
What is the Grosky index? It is -1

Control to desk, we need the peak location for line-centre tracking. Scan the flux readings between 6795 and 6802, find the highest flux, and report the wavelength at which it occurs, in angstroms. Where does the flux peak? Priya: 6801.5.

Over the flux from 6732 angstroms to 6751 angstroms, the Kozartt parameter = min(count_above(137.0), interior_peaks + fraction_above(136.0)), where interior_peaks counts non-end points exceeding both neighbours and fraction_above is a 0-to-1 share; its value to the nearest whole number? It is 0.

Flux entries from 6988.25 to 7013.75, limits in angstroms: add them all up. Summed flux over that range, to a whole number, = 2395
